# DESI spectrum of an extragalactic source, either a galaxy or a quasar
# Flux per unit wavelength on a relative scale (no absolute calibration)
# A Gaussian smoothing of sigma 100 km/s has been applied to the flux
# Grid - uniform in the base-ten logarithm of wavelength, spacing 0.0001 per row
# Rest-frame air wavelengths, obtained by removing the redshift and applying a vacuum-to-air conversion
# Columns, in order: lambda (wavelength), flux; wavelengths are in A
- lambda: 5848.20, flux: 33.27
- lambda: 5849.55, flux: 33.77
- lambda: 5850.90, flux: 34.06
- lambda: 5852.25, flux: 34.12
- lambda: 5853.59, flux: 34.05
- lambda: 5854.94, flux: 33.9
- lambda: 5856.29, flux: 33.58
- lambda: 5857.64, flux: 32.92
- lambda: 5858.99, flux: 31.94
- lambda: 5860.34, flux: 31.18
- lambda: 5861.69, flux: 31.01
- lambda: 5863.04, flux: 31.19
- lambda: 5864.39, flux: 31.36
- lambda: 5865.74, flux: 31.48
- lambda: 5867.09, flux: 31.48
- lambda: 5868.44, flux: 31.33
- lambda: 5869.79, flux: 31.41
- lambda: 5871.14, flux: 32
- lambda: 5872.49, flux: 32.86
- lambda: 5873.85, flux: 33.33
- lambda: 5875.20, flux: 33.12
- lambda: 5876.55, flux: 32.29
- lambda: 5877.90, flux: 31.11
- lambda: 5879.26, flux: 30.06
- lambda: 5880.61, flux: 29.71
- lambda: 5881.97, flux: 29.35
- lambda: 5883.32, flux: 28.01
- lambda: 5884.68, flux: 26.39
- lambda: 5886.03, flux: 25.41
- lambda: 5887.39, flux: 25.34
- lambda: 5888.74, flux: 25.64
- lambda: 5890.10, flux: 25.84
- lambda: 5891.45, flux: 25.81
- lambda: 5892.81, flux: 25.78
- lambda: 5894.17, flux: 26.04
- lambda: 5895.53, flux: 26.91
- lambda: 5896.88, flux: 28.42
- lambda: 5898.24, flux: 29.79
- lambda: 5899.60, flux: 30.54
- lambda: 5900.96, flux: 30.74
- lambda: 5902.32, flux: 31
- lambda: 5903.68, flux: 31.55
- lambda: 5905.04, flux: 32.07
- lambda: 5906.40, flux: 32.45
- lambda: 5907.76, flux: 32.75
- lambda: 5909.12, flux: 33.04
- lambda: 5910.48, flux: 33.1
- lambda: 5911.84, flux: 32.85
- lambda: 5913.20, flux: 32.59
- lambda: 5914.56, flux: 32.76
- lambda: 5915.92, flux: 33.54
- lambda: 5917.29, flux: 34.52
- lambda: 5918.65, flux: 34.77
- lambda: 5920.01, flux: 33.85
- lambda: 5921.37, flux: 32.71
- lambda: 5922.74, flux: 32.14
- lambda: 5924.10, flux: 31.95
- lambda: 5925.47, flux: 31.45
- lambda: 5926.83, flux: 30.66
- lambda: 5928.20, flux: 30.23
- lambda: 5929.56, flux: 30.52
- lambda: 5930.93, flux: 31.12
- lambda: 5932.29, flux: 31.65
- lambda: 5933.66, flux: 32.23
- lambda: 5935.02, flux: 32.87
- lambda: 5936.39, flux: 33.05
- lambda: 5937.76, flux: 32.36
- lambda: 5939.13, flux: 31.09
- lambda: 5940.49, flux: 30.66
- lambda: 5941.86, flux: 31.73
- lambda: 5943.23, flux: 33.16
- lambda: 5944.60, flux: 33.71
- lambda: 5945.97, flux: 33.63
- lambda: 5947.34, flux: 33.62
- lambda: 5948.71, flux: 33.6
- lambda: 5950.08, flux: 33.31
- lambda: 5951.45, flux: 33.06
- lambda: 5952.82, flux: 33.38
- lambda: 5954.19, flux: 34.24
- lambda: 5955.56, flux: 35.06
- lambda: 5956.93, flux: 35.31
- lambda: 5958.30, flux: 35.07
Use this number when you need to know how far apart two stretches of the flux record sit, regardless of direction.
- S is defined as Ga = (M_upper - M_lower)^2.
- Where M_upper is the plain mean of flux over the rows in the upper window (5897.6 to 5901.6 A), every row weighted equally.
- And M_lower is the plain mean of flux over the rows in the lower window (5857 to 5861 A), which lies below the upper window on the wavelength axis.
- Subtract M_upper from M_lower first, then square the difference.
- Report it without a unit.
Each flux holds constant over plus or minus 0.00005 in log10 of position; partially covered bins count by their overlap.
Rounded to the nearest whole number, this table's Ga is 3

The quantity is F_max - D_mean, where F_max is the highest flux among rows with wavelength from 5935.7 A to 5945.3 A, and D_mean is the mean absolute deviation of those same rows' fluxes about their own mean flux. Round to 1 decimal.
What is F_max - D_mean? 32.8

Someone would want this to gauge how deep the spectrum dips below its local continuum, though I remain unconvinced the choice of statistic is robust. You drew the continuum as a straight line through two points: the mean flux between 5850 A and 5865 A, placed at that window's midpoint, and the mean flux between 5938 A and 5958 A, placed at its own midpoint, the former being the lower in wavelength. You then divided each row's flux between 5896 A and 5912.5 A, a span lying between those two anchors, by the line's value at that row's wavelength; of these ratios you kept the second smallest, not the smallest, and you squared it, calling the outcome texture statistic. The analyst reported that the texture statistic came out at 0.82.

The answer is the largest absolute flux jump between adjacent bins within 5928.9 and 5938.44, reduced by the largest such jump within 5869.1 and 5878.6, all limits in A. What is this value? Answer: -0.5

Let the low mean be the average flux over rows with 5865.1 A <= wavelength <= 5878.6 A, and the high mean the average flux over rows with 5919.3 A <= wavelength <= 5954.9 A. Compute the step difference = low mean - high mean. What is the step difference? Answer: -0.3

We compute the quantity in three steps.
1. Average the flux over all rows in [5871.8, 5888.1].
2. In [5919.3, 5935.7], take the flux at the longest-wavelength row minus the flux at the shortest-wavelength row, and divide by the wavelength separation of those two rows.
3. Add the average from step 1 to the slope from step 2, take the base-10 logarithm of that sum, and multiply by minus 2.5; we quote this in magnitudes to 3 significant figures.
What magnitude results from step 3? -3.68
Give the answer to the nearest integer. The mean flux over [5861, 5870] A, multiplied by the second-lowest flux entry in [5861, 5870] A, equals 977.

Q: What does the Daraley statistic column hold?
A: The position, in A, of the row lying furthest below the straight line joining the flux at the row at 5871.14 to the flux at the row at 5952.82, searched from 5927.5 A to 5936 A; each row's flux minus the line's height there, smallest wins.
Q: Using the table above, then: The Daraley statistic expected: 5928.20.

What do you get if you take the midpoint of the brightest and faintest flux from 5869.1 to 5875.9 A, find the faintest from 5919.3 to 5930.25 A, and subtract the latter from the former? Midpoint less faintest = 2.1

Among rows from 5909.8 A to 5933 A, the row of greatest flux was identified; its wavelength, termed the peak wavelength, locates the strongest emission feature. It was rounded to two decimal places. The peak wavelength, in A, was 5918.65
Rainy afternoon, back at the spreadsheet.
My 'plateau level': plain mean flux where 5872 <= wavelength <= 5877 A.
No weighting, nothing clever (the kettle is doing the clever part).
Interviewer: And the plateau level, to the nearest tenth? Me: 32.9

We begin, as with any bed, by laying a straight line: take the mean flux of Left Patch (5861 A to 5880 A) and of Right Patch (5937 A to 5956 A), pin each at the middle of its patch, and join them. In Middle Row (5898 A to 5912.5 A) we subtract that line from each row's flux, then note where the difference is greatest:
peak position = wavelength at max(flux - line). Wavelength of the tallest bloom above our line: 5910.48 A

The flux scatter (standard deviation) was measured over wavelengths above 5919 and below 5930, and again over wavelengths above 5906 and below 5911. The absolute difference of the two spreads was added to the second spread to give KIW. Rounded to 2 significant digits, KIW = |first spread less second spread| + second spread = 1.2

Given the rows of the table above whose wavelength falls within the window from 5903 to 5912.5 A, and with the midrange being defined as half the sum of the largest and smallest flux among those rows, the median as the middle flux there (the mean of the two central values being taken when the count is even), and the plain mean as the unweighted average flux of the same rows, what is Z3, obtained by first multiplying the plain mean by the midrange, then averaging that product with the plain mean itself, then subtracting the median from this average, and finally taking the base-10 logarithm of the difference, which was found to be 2.71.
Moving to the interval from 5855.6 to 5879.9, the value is 2.69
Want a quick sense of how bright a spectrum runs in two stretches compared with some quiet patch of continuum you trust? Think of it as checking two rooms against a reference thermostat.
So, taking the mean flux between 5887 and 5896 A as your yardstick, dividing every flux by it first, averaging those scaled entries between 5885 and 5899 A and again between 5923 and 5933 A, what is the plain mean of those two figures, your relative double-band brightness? 1.11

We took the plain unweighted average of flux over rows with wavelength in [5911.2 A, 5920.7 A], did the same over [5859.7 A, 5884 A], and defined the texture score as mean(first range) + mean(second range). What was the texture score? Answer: 64.8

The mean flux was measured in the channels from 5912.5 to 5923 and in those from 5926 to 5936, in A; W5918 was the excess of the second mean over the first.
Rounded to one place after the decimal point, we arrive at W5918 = -2.0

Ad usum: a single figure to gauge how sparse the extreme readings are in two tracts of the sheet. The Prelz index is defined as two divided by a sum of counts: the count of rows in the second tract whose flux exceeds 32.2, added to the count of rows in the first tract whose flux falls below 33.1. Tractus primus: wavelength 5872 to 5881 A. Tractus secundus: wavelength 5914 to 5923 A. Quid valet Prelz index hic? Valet 0.182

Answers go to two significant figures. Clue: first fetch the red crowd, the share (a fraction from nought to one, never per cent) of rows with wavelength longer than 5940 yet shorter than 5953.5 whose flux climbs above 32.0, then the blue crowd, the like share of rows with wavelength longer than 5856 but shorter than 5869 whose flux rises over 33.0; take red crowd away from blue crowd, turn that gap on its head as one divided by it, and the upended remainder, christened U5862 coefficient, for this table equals -1.4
